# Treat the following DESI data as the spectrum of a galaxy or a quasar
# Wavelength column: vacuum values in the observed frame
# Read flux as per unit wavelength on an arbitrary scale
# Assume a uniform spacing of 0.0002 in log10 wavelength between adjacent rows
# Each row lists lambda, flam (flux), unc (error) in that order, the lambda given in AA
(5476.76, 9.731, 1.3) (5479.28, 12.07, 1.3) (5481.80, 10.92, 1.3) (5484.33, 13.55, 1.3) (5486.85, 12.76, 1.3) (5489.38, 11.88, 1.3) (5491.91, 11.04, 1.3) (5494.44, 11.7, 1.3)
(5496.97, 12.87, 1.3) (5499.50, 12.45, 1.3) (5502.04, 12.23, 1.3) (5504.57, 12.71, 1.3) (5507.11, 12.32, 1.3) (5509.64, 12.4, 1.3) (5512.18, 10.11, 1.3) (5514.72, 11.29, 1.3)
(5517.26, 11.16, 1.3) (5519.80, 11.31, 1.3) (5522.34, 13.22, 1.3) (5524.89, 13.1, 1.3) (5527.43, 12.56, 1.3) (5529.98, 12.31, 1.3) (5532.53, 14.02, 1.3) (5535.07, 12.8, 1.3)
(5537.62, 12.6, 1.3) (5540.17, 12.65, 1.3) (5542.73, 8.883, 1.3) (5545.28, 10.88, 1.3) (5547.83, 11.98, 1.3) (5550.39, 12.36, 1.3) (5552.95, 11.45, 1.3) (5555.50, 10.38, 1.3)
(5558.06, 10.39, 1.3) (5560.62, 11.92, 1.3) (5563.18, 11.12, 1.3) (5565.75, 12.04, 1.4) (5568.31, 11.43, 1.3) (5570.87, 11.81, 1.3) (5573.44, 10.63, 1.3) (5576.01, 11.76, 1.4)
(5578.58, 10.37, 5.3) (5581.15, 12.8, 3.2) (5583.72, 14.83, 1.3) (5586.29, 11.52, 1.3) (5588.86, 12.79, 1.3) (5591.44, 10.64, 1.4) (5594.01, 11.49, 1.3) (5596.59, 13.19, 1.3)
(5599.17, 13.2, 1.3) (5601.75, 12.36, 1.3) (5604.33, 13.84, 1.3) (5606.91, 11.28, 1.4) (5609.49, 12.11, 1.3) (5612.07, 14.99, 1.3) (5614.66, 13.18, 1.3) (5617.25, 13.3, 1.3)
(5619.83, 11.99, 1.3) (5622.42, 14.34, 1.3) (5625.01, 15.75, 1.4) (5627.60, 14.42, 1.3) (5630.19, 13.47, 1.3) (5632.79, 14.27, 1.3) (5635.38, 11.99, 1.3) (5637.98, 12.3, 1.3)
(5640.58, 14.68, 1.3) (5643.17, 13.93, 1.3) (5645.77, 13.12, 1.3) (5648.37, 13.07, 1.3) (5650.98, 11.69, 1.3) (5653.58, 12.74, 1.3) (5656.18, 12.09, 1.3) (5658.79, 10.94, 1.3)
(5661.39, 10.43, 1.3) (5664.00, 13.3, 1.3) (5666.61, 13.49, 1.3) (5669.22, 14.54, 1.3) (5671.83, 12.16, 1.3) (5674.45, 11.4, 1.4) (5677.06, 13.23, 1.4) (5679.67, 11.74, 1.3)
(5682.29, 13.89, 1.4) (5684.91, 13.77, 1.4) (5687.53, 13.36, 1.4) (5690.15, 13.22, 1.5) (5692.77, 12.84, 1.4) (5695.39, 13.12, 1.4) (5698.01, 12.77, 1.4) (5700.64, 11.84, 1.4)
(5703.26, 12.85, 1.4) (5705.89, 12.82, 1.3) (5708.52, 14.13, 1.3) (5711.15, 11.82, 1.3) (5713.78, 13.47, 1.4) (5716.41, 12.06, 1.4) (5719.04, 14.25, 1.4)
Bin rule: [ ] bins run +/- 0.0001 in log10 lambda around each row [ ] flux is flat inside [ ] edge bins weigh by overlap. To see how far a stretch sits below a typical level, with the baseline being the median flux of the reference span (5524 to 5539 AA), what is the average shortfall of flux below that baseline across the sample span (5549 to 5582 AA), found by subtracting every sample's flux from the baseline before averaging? 1.3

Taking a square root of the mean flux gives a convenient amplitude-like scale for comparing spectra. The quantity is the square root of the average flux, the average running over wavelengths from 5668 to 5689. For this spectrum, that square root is 3.61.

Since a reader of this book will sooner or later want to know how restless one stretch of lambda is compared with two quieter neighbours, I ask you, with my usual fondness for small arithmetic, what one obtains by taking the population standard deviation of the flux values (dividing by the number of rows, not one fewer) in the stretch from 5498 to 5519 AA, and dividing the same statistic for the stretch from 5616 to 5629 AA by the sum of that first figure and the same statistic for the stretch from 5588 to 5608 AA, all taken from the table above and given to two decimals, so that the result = 0.67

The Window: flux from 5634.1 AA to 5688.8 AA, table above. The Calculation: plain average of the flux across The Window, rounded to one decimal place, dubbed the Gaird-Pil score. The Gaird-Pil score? 12.8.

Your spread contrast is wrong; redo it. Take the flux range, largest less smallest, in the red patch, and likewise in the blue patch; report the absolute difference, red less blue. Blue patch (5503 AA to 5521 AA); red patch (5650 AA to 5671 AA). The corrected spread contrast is 1.5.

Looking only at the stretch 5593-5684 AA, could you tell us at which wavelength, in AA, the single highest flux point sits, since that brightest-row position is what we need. 5625.01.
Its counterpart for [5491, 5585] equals 5583.72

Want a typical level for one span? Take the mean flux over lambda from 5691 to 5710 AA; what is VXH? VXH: 12.91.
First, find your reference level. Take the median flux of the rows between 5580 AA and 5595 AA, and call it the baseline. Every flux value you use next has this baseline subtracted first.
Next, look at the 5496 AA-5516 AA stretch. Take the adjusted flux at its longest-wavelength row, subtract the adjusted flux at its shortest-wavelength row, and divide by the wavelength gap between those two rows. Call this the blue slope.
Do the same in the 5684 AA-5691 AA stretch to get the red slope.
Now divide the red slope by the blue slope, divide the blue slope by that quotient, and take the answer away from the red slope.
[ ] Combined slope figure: -0.03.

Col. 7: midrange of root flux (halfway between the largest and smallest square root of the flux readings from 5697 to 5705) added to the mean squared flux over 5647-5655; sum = 160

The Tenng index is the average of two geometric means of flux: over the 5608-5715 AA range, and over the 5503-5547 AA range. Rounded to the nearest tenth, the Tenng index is 12.5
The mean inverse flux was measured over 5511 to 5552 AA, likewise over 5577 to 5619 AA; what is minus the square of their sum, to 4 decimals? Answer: -0.0272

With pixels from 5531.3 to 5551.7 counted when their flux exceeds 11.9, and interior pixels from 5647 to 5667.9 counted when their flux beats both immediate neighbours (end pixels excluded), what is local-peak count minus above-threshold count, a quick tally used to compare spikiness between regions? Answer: -5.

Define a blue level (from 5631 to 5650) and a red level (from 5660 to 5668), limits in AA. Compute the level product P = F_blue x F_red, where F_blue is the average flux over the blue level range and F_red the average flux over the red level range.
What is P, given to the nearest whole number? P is 165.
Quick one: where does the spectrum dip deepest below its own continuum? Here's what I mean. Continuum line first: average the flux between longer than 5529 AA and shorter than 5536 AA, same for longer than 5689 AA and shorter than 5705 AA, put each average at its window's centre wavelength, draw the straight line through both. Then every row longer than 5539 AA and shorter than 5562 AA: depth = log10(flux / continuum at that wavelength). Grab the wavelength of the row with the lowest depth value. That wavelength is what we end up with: 5542.73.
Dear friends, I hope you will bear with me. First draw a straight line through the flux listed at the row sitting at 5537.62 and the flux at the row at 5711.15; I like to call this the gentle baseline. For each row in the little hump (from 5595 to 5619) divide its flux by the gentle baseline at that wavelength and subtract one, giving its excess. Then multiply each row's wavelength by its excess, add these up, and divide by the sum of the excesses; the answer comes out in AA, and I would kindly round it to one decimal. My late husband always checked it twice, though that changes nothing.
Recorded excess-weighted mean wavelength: 5608.7 AA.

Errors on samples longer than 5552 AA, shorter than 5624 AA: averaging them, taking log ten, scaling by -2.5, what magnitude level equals -0.458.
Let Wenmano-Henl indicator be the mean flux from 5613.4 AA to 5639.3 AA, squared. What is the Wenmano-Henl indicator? 182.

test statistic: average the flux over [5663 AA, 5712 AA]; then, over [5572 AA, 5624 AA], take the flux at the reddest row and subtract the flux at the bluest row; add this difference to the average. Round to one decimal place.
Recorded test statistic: 16.7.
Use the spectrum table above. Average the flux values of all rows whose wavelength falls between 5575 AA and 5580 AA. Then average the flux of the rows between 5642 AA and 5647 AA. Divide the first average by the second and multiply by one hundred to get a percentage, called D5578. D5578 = 82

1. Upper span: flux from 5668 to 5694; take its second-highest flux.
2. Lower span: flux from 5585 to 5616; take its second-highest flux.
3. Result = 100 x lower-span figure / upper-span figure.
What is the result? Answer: 100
